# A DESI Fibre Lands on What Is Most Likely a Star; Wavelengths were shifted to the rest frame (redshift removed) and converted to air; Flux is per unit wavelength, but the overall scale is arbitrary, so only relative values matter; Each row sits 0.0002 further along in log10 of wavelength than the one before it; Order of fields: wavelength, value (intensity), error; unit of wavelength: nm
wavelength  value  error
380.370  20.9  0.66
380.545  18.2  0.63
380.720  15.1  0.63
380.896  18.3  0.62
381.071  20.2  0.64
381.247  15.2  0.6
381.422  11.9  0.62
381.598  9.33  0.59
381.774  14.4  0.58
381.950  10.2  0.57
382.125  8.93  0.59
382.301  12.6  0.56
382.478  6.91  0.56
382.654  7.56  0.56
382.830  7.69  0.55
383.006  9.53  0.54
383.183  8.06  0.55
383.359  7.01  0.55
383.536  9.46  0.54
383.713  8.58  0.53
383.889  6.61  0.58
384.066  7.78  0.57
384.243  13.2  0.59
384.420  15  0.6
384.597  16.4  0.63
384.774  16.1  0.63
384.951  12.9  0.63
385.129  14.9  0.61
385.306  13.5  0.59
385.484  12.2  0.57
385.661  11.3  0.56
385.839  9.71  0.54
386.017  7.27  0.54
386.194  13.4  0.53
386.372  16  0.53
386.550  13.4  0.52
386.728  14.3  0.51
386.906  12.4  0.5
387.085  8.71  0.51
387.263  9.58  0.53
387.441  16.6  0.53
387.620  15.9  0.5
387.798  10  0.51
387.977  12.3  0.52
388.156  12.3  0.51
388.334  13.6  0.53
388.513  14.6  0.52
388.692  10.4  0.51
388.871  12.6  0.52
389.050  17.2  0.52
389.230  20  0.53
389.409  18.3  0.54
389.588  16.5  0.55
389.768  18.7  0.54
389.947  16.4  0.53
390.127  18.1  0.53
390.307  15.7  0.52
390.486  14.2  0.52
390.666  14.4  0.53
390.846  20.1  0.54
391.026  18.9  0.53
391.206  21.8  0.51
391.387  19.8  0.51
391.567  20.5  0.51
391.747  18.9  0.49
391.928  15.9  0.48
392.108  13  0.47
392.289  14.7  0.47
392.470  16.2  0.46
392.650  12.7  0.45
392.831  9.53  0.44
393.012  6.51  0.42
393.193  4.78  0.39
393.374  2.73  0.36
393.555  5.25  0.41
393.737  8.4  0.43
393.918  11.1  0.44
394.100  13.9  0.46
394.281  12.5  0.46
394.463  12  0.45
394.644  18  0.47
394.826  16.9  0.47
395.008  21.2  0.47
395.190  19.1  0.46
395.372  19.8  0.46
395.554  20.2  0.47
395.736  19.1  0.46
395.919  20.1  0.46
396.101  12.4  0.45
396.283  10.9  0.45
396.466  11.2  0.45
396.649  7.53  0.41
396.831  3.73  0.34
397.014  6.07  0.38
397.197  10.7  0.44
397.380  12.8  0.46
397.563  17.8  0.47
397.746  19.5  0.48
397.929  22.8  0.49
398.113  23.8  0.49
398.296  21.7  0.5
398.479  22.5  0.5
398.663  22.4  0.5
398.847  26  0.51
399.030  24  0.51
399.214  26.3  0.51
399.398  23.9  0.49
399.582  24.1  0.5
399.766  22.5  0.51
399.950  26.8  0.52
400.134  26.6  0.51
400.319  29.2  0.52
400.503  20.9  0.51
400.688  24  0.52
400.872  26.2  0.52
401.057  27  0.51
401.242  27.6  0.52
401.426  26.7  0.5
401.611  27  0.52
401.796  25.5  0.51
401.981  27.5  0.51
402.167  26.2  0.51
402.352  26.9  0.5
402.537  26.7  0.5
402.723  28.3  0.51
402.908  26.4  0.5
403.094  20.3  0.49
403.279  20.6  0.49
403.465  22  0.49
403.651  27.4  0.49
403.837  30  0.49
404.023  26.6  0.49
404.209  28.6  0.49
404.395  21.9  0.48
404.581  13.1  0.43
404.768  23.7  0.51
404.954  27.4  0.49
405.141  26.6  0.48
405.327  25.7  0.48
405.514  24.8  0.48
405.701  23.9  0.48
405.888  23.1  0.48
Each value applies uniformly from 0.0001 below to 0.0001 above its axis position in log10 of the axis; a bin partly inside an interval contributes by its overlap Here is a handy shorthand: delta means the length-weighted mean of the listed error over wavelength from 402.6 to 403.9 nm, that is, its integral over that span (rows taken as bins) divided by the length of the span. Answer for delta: 0.494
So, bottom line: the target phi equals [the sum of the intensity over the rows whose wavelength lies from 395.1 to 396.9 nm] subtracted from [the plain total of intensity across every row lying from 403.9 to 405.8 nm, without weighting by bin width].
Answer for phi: 98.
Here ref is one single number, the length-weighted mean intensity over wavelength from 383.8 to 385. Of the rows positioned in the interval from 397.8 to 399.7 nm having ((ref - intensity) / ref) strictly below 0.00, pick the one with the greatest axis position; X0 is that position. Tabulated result 399.582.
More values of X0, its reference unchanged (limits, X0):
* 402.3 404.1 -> 404.023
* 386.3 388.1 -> 387.620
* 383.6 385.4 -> 385.306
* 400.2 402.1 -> 401.981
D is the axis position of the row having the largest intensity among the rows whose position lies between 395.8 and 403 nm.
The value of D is 400.319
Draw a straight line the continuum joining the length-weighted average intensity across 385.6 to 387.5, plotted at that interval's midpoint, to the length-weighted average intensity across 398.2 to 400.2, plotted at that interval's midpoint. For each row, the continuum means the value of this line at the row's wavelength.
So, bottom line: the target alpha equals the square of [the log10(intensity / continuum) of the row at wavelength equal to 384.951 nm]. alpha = 0.008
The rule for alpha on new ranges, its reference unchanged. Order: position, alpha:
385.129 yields 0.022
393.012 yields 0.200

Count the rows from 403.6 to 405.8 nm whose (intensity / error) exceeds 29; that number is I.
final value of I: 12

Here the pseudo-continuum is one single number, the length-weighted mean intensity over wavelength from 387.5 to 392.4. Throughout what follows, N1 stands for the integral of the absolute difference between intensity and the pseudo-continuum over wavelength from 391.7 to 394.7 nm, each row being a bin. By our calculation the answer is 16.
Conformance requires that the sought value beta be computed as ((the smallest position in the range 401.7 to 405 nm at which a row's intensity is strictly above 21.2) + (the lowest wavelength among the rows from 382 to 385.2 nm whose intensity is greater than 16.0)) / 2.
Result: 393.20 nm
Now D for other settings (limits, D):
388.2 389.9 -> 389.230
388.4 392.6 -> 391.206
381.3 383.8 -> 381.774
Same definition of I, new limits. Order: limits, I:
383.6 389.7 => 7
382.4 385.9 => 0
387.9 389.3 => 2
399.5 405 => 30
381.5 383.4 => 0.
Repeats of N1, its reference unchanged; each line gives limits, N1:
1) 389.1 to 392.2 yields 8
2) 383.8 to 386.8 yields 11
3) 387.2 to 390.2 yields 8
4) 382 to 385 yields 18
